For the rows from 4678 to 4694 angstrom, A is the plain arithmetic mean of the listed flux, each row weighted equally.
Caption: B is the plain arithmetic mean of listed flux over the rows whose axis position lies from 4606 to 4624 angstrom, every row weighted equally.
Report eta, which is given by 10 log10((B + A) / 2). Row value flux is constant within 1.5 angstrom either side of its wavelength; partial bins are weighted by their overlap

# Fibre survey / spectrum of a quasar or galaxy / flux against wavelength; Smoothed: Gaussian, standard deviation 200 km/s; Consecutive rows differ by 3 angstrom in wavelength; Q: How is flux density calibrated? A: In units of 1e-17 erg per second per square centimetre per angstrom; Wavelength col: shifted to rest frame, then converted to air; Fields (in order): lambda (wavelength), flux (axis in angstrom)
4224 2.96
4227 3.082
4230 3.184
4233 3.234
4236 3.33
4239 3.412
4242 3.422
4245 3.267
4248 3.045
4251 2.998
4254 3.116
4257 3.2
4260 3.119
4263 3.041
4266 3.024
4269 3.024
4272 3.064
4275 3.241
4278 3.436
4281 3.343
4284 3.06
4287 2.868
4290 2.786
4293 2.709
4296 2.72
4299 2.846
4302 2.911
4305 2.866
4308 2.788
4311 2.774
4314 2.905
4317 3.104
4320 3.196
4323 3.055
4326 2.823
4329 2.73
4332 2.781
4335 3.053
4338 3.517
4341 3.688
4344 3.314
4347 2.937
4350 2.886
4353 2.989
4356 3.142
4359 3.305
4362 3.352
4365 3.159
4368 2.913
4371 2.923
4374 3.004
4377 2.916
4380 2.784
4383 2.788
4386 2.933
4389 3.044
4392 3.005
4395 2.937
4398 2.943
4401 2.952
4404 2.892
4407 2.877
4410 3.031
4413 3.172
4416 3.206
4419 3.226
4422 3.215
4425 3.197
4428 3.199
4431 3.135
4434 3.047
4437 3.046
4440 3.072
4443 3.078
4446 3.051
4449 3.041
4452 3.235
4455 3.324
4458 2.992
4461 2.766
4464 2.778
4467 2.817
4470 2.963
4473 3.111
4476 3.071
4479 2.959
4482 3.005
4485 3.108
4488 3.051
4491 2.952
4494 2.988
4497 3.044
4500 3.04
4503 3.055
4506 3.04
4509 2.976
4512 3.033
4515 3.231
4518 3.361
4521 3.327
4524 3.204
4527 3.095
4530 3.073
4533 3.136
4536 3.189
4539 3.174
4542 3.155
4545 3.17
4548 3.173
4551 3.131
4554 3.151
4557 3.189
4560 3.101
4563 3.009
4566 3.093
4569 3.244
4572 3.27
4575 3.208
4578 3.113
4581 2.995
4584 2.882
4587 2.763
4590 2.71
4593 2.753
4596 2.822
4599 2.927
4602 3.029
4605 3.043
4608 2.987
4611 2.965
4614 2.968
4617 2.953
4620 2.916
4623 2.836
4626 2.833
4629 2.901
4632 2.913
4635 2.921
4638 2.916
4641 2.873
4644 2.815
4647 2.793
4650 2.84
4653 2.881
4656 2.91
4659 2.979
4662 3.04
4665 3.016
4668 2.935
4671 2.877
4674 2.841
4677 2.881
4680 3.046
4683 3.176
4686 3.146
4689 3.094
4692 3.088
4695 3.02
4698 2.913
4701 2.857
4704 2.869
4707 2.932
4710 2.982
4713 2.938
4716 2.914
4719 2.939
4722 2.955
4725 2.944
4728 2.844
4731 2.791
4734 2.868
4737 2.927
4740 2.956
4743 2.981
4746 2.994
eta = 4.81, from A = 3.1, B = 2.9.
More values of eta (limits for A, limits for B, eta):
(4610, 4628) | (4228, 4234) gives 4.86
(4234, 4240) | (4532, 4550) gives 5.14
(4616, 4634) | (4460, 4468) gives 4.53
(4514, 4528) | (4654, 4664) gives 4.93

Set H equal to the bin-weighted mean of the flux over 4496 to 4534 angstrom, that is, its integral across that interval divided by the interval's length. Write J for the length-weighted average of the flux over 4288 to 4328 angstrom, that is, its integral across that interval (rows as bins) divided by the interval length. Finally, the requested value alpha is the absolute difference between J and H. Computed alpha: 0.24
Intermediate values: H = 3.13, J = 2.88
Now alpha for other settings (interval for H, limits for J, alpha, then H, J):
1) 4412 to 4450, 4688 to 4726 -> 0.17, 3.13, 2.96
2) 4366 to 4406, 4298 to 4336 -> 0.02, 2.93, 2.91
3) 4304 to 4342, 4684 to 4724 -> 0.04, 3.01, 2.98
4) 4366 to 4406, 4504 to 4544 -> 0.22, 2.93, 3.15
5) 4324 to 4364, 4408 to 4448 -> 0.01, 3.12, 3.12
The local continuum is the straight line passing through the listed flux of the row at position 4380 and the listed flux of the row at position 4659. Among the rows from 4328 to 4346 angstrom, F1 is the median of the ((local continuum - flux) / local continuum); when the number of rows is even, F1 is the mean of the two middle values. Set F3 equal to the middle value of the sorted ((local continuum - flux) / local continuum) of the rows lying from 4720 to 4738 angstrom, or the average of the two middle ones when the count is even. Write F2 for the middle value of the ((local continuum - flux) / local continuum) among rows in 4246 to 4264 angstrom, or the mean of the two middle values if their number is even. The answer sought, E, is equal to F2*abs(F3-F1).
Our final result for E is -0.0286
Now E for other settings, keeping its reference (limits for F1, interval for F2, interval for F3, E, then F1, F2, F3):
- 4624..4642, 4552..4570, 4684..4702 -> -0.0026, 0.02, -0.08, -0.017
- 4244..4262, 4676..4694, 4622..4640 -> -0.0052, -0.16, -0.03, 0.018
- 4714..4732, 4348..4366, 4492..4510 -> -0.0124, 0.03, -0.14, -0.059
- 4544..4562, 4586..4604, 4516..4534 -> 0.0004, -0.09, 0.05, -0.098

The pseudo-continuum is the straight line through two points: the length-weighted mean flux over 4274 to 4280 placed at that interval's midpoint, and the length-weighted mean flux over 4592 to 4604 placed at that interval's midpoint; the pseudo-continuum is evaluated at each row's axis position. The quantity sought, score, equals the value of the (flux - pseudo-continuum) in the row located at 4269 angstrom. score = -0.33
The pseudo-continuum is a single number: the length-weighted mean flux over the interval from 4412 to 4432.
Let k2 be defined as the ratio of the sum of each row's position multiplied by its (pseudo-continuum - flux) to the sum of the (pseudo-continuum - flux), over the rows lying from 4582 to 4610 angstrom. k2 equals 4593.8 angstrom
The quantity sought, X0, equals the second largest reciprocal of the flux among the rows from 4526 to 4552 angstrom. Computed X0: 0.323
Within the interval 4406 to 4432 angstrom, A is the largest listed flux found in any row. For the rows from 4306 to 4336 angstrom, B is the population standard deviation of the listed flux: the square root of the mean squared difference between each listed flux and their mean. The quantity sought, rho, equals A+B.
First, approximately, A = 3.226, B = 0.16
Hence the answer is 3.38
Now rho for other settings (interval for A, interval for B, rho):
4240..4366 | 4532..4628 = 3.84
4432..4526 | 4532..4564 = 3.41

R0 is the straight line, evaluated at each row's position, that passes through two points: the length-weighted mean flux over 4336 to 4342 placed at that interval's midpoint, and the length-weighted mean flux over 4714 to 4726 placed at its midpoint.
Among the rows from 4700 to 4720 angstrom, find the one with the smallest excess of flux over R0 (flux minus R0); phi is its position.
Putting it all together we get 4701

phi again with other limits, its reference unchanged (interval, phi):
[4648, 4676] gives 4650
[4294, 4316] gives 4296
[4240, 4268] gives 4251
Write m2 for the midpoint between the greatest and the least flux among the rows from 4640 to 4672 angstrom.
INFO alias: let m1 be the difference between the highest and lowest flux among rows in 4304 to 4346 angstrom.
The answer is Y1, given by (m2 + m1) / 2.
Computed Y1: 1.94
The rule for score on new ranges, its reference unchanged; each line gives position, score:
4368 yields -0.31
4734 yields 0.16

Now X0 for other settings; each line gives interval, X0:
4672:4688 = 0.347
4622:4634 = 0.353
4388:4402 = 0.340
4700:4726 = 0.349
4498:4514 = 0.330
